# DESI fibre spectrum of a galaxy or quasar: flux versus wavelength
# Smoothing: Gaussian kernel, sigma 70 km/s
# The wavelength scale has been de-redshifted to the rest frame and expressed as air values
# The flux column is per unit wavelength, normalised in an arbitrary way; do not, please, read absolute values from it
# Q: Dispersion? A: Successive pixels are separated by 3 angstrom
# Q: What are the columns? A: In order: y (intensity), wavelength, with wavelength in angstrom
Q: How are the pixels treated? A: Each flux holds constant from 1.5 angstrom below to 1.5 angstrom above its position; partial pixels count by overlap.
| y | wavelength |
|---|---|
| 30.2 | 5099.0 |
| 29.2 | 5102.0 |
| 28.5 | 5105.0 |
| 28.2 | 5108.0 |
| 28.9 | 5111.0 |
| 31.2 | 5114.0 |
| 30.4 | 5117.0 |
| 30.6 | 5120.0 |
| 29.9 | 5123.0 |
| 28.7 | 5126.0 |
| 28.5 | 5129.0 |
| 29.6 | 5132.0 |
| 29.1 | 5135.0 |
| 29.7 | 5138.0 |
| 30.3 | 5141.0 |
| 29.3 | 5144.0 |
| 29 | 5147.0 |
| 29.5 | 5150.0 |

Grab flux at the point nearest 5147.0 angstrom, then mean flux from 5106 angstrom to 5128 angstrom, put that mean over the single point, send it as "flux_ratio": 1.02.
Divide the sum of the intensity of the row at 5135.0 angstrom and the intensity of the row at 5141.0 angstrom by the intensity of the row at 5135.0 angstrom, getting 2.041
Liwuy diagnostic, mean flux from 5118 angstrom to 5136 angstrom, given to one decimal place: 29.4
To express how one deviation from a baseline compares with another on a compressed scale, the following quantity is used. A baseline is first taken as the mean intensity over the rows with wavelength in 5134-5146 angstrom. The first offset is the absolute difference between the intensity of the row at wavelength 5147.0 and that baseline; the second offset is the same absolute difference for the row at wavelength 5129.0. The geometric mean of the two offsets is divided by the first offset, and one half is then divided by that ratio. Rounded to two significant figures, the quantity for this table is 0.37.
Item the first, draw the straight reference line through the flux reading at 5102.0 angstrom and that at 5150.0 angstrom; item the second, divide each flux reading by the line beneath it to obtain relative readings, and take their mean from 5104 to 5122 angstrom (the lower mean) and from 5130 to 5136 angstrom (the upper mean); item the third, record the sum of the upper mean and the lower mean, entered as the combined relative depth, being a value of 2.01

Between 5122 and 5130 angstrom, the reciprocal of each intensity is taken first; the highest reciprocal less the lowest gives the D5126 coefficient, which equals 0.0016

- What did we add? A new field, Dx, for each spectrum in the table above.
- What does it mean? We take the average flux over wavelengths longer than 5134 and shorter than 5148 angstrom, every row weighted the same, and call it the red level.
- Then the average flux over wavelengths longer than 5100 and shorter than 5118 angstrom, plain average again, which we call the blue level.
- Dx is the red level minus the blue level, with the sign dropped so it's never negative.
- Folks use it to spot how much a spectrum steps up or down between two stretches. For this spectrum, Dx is 0.1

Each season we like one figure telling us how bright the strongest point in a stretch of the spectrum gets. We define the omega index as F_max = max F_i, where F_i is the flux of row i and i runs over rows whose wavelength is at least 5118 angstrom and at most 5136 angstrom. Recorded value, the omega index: 30.6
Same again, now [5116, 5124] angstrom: 30.6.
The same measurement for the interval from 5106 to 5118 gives 31.2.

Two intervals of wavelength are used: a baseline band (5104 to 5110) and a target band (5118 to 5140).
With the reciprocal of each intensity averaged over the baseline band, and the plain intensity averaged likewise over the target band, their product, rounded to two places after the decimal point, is 1.04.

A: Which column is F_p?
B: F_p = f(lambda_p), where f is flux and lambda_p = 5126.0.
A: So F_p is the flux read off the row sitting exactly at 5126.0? 28.7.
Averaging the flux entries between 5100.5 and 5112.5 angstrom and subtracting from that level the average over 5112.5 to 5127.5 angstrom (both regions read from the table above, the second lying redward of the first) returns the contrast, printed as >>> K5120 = -1.5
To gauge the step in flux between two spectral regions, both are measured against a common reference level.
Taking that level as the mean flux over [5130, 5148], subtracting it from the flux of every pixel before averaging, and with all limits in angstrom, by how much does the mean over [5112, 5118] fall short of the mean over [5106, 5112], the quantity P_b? -2.2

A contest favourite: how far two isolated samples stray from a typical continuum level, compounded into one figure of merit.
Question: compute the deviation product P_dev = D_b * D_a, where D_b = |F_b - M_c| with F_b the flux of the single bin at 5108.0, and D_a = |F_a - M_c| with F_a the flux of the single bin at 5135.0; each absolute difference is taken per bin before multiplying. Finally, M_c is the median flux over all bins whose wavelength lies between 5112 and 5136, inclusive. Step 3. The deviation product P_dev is 1.0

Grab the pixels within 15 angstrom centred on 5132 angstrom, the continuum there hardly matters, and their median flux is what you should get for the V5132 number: 29.1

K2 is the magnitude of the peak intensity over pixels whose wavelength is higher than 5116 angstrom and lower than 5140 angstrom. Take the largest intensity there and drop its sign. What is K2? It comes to 30.6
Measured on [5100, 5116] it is 31.2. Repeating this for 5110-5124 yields 31.2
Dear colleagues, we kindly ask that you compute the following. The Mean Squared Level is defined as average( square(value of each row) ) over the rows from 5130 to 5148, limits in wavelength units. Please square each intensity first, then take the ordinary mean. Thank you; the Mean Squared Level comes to 870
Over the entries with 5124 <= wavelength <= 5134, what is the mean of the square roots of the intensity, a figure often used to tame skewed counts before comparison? 5.38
